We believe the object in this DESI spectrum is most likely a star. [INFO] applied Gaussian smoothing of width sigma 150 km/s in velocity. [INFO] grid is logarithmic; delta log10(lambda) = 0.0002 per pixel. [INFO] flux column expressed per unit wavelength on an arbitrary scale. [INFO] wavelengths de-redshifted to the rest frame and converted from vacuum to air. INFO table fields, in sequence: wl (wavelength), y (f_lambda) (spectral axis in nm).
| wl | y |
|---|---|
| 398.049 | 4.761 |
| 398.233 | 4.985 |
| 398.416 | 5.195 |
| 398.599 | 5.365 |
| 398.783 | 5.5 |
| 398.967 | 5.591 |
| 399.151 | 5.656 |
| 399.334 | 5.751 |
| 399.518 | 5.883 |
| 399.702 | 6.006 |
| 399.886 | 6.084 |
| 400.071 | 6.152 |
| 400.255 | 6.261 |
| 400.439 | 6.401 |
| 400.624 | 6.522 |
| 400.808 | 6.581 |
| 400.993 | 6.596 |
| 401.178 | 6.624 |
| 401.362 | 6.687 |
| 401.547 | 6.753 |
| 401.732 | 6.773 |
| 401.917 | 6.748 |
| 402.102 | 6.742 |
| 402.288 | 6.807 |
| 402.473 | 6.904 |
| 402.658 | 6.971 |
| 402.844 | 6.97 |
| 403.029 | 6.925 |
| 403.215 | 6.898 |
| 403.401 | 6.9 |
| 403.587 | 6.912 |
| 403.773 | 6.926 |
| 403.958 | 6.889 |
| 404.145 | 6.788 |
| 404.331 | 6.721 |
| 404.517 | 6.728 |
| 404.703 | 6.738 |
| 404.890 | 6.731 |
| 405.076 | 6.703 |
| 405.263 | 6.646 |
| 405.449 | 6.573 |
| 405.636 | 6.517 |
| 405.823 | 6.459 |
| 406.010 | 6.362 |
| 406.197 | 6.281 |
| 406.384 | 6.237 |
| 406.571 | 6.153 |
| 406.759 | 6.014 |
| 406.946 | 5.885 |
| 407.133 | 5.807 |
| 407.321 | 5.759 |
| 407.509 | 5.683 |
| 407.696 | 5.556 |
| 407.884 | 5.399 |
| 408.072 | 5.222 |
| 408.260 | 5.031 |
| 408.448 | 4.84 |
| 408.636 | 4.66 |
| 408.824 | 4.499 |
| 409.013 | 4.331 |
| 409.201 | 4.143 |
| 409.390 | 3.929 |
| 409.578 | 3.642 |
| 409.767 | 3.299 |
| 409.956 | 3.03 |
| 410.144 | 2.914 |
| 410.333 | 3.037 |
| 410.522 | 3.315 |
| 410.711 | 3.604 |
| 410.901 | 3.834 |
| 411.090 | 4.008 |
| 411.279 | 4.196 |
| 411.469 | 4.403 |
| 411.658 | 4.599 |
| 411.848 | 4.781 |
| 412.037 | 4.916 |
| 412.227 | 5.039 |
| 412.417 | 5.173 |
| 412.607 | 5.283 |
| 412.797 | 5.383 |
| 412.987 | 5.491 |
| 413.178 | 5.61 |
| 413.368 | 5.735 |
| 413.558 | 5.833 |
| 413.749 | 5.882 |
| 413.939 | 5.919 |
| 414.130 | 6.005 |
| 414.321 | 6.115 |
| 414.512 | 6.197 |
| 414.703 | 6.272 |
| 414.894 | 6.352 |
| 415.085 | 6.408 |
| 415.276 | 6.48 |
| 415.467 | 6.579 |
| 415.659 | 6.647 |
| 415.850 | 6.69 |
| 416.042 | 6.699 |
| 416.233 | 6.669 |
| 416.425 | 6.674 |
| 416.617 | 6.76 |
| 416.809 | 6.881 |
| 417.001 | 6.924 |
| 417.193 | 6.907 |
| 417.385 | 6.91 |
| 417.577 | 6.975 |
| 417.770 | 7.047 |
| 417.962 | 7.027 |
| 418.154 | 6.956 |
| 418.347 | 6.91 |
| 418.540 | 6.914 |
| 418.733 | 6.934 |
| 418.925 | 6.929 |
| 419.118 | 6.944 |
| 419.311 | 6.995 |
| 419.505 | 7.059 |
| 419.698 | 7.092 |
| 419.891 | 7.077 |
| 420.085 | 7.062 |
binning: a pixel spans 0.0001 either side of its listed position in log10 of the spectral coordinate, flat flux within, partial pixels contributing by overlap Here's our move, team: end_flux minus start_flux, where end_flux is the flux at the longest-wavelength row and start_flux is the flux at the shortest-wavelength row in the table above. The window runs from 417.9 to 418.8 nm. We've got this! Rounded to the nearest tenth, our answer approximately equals -0.1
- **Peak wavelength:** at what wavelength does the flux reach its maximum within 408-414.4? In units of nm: 414.321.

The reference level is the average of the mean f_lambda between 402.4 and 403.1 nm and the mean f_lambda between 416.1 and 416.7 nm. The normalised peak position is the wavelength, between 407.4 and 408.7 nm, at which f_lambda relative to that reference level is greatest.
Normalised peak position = 407.509 nm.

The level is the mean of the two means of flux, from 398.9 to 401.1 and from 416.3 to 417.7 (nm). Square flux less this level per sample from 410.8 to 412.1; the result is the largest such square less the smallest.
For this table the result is 4.6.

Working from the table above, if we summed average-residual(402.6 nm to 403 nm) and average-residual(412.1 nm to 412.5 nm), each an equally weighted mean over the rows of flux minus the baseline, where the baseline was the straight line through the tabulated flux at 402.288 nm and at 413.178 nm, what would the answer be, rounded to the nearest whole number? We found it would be 0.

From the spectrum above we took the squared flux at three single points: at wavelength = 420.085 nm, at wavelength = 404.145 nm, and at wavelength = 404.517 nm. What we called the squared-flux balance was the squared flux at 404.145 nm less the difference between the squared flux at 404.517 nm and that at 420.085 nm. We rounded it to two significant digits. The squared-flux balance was 51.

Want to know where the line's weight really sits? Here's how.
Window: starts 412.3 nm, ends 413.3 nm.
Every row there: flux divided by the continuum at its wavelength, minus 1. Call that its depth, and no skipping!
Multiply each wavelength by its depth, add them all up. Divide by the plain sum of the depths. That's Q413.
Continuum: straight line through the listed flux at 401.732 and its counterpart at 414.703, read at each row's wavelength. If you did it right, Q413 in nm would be 412.75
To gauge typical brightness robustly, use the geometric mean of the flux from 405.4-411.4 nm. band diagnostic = 4.7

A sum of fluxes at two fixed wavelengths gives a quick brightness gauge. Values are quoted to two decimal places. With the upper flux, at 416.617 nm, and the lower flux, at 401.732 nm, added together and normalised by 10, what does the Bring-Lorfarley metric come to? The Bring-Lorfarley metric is 1.35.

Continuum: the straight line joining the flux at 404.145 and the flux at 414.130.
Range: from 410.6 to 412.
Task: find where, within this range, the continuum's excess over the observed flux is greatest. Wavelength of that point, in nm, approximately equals 410.711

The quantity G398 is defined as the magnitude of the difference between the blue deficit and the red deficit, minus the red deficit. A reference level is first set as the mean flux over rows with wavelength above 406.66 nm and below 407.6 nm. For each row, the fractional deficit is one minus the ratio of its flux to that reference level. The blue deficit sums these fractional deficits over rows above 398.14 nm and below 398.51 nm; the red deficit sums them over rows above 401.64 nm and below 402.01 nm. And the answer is 0.89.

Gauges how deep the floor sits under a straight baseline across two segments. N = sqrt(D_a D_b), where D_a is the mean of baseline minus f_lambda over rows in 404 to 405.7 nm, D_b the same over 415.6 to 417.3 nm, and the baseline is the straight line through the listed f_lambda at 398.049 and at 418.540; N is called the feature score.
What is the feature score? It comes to 0.29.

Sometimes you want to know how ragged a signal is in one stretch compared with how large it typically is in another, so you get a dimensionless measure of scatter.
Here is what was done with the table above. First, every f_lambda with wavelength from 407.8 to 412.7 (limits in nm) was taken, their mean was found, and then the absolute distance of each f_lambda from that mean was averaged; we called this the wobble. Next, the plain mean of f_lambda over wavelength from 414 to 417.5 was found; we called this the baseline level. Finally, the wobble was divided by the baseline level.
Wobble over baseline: 0.10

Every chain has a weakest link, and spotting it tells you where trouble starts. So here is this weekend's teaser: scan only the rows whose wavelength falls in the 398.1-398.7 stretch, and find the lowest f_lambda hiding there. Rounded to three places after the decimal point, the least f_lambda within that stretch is 4.985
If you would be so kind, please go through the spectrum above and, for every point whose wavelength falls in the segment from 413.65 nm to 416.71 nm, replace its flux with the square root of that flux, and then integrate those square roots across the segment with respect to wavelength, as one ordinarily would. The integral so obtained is 7.74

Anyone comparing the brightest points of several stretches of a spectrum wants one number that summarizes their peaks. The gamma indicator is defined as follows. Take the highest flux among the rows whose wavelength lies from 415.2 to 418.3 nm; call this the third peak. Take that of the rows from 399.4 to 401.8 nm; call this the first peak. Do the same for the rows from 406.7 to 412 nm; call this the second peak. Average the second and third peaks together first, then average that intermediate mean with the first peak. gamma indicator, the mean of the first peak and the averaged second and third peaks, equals 6.65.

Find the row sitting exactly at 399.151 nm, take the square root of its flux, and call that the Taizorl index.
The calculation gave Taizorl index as 2.38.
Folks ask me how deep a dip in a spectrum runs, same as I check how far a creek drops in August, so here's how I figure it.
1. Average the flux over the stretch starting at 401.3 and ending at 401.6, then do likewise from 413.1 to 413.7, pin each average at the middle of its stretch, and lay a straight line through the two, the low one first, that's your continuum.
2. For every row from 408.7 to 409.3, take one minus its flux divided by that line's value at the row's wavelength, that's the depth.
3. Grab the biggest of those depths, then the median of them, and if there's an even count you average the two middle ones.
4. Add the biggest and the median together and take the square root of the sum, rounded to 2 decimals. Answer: 0.78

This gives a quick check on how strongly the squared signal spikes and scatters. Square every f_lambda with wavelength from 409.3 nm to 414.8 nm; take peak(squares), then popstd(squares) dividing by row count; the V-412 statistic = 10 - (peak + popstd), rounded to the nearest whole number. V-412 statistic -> -39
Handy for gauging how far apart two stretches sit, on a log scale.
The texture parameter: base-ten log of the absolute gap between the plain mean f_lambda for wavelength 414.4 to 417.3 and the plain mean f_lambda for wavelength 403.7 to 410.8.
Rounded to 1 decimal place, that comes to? 0.1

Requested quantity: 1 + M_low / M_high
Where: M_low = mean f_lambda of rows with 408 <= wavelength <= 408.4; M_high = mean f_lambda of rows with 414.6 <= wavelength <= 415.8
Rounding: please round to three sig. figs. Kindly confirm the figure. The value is 1.79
